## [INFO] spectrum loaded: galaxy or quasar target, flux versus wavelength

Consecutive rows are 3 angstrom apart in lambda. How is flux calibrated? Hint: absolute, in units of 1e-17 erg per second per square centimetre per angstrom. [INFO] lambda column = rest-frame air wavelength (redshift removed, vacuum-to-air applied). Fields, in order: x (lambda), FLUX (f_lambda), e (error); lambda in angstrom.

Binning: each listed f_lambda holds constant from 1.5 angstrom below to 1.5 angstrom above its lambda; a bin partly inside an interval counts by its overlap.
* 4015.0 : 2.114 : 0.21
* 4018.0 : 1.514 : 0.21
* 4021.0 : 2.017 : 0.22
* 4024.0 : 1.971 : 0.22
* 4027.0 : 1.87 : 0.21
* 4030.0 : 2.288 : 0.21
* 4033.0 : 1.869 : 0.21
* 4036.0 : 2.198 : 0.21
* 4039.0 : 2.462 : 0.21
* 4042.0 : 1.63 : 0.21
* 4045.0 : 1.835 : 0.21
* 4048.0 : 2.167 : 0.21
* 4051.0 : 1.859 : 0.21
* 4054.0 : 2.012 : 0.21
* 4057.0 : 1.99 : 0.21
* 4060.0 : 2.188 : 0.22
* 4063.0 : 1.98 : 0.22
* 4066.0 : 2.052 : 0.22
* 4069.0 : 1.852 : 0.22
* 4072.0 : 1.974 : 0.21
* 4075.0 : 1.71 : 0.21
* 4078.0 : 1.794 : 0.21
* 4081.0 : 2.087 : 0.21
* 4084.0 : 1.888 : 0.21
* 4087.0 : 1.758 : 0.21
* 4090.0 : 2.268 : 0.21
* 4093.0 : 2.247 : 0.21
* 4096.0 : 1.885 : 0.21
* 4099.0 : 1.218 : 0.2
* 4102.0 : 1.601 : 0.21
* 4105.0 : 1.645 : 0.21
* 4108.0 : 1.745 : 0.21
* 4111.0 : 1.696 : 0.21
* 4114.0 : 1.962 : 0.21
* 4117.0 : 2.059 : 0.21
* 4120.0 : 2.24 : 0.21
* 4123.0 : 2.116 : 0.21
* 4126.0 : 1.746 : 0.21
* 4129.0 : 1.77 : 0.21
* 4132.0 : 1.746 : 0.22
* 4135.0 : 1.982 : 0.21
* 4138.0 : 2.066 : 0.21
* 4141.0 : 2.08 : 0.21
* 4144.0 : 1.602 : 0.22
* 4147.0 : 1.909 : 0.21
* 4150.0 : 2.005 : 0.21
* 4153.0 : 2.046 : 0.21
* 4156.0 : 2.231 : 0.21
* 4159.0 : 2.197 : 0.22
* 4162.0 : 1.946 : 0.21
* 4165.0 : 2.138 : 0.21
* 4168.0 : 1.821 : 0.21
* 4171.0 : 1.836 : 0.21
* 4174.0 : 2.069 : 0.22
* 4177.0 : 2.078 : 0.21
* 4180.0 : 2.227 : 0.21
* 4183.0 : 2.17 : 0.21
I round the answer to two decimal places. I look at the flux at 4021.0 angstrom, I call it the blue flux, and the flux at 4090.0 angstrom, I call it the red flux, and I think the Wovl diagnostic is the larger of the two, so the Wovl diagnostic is 2.27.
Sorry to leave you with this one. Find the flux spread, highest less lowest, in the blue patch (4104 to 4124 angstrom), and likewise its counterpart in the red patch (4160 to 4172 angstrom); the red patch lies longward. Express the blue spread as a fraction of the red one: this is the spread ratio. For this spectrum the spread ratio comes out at 1.88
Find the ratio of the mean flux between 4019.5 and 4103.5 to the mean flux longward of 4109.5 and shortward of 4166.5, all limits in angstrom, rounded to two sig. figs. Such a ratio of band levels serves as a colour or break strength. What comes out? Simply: 0.99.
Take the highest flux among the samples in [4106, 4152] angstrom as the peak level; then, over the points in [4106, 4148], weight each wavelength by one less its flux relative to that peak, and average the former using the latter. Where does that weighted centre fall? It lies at 4127.6 angstrom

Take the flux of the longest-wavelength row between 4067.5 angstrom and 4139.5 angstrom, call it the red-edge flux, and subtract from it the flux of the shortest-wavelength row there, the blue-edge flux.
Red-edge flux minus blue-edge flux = 0.21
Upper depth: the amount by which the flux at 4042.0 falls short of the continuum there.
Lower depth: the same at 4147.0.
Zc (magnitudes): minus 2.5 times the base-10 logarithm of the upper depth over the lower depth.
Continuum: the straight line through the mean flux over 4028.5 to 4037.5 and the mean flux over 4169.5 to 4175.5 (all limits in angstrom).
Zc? -2.0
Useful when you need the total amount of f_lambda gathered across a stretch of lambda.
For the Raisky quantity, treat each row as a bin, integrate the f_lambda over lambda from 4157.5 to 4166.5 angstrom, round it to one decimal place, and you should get 18.8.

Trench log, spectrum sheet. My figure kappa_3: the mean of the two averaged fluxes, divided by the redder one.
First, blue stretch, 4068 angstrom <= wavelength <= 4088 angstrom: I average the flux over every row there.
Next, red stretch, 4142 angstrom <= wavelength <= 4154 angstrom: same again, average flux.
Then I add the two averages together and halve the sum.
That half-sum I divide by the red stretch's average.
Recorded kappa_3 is 0.99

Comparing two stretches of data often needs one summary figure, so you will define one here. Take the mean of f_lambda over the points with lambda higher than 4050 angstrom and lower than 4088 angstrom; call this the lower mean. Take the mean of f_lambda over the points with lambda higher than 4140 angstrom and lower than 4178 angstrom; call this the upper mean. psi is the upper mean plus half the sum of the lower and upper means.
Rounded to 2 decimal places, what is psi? 3.96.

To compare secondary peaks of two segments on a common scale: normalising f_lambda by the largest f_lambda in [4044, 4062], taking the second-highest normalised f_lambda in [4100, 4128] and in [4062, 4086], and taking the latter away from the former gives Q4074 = 0.029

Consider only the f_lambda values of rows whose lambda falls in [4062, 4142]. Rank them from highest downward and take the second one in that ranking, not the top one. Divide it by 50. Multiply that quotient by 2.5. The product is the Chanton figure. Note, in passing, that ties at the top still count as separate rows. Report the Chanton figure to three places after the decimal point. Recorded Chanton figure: 0.112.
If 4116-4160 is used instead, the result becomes 0.112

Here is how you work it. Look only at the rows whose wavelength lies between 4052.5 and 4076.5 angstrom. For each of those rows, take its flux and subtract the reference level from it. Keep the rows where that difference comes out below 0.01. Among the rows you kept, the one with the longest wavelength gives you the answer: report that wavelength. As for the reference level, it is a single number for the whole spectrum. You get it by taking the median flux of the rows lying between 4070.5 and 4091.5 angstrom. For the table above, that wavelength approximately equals 4075.0 angstrom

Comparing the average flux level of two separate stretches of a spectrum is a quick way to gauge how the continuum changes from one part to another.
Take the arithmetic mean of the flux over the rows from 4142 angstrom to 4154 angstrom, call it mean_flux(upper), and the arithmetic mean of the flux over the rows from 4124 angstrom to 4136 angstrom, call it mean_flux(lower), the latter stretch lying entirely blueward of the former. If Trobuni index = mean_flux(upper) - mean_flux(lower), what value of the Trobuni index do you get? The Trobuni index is 0.08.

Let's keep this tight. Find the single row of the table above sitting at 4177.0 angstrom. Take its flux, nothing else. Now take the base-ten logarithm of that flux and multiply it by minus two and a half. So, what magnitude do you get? -0.794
